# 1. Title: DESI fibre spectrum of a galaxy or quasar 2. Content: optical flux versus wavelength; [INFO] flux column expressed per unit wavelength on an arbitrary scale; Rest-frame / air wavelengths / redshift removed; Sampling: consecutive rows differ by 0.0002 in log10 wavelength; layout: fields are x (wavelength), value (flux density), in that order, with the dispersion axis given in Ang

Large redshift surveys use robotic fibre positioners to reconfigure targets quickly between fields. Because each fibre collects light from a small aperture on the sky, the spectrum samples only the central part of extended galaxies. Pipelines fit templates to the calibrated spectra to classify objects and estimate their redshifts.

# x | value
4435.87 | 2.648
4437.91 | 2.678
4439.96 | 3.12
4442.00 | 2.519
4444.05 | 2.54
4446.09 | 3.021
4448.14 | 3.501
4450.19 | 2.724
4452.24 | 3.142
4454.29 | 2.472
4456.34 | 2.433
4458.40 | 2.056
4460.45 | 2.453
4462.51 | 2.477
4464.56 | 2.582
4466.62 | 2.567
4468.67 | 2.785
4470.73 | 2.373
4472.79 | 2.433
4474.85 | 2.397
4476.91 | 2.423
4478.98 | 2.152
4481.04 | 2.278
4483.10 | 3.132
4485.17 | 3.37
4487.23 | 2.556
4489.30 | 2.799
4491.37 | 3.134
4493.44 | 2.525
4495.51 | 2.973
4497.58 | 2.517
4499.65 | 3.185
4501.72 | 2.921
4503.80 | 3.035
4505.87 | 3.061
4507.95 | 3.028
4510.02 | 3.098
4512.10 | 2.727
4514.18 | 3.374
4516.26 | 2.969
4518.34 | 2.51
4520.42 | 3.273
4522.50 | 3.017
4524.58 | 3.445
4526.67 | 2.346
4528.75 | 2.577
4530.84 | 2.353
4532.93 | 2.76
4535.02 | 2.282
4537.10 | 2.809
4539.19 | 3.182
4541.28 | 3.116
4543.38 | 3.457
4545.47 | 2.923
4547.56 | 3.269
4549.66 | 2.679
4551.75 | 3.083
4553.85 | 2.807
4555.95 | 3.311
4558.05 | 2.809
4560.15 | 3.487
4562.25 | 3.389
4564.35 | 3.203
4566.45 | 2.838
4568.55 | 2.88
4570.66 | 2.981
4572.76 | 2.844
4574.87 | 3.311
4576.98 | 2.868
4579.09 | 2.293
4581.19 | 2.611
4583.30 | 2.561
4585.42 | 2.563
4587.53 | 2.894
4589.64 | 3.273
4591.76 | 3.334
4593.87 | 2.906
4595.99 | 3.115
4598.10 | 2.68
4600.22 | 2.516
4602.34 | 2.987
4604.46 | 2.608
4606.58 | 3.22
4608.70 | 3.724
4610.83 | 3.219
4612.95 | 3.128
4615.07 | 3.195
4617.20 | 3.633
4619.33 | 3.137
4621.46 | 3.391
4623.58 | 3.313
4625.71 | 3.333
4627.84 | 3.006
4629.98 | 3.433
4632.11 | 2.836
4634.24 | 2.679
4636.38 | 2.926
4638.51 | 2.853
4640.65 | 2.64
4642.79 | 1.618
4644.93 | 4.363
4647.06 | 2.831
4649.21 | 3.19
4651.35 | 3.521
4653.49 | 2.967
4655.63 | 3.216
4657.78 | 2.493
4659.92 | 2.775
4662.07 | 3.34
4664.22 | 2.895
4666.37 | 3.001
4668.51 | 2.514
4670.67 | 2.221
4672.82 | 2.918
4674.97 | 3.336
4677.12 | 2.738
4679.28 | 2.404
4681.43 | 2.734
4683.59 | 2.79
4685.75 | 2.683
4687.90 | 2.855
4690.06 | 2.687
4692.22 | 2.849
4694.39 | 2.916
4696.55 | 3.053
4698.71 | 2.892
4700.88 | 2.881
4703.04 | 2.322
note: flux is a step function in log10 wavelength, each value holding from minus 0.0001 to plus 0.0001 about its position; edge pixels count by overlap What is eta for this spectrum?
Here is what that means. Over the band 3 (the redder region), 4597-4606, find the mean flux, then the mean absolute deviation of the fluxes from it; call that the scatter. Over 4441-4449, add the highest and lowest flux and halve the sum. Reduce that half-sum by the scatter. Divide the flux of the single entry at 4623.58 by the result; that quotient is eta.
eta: 1.16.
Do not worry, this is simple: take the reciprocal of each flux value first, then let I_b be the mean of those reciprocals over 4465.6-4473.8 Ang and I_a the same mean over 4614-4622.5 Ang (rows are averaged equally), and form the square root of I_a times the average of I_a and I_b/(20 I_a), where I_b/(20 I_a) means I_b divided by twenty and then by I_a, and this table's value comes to 0.235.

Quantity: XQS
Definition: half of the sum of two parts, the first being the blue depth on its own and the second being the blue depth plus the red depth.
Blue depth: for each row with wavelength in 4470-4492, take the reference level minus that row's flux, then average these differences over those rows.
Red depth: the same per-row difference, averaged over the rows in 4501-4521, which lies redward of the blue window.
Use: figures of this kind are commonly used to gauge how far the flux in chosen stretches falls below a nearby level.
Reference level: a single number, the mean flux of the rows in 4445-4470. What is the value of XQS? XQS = -0.11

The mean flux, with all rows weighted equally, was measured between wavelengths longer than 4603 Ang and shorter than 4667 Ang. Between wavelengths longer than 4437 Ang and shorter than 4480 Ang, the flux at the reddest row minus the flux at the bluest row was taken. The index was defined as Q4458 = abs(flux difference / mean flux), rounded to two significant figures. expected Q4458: 0.17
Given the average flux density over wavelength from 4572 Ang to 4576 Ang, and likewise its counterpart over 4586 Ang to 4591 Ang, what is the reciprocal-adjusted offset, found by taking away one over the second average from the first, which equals 2.8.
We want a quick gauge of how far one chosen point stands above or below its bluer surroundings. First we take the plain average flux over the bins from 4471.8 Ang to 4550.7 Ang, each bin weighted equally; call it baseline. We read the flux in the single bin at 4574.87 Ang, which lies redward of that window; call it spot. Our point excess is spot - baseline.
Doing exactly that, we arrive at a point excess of 0.47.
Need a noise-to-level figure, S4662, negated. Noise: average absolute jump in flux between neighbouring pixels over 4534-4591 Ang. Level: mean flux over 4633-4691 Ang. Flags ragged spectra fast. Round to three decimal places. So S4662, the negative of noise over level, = -0.116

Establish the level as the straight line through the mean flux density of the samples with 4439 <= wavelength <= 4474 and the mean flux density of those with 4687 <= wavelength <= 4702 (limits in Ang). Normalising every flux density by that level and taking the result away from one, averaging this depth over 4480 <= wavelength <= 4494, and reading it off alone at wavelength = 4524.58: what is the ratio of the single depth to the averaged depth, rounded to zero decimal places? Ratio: 5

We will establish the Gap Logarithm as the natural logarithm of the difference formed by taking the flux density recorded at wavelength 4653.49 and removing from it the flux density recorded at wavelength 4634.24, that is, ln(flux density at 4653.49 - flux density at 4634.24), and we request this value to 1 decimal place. -1.2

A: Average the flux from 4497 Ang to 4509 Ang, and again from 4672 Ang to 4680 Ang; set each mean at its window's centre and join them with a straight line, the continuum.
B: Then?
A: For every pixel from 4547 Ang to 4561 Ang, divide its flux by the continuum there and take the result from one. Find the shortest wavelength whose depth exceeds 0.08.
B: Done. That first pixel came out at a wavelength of 4549.66 Ang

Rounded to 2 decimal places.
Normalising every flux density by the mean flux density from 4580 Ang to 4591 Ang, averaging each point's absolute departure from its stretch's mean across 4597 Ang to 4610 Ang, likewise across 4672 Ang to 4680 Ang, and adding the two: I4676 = 0.23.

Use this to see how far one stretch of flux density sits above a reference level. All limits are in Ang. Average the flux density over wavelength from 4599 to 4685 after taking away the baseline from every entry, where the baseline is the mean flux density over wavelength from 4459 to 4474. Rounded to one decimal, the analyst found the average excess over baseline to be 0.5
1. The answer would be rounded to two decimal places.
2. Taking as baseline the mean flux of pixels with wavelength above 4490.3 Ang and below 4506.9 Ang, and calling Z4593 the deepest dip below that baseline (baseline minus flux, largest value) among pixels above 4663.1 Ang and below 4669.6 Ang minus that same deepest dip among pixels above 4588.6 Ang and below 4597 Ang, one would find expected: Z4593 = 0.39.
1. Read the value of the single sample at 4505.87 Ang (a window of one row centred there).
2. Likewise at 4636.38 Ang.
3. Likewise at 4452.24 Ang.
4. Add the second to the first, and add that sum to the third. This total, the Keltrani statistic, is 9.1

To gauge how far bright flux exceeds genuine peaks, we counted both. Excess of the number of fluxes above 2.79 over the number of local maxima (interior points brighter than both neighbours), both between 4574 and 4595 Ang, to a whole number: 4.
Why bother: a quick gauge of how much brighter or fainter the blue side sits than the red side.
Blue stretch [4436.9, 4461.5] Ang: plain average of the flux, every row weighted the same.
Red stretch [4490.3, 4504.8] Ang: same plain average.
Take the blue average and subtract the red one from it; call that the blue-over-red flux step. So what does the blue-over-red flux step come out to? -0.18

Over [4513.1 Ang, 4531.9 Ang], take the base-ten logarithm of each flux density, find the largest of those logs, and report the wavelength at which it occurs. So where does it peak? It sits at 4524.58 Ang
